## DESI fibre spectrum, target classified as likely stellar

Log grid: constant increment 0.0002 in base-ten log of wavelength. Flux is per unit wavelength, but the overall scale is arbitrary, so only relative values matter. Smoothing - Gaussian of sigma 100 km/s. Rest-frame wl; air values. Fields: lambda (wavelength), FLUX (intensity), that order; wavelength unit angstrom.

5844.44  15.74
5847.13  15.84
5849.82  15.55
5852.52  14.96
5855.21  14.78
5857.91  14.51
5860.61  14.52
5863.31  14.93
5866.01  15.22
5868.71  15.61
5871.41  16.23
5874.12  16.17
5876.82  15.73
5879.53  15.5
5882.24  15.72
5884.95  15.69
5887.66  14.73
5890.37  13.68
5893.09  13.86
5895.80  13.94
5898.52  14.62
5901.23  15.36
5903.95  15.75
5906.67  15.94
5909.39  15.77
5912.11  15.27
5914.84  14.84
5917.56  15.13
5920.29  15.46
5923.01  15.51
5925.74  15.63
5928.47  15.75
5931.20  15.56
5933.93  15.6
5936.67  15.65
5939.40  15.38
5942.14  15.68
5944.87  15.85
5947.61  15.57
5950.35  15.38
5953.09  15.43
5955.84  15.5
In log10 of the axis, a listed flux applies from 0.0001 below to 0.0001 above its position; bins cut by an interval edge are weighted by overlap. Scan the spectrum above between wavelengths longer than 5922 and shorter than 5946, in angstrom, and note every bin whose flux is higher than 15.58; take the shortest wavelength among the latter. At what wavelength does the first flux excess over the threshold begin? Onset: 5925.74 angstrom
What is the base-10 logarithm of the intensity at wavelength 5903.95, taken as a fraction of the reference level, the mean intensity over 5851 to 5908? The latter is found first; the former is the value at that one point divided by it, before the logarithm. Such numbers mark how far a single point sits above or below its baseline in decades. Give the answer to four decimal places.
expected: 0.0178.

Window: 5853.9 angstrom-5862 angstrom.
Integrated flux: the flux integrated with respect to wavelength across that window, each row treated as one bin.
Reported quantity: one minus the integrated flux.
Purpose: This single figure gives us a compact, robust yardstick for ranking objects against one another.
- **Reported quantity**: -117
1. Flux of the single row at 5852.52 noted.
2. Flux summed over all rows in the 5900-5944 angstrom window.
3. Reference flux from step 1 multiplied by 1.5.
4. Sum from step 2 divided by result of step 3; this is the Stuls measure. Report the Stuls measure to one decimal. 11.1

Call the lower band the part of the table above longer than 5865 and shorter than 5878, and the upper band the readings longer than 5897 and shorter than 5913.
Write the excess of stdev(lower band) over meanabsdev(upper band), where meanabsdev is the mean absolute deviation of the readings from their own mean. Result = 0.0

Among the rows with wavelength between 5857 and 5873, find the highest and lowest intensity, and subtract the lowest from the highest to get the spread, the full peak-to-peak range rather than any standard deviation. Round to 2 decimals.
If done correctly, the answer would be 1.72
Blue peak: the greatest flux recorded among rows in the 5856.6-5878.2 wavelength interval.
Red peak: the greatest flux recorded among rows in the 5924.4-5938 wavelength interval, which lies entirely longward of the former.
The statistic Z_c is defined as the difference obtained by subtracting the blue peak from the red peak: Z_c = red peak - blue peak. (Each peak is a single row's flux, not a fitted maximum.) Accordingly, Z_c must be -0.5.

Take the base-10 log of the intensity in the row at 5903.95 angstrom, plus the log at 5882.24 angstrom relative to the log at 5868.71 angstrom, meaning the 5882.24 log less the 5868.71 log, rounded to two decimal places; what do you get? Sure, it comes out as 1.20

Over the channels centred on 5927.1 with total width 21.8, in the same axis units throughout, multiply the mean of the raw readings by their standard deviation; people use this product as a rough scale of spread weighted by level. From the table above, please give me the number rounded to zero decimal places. 3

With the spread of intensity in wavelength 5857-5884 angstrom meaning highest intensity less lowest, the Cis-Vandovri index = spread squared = 3.0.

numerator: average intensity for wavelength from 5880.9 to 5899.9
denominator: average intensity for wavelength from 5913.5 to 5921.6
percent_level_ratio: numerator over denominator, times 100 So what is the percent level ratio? 96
